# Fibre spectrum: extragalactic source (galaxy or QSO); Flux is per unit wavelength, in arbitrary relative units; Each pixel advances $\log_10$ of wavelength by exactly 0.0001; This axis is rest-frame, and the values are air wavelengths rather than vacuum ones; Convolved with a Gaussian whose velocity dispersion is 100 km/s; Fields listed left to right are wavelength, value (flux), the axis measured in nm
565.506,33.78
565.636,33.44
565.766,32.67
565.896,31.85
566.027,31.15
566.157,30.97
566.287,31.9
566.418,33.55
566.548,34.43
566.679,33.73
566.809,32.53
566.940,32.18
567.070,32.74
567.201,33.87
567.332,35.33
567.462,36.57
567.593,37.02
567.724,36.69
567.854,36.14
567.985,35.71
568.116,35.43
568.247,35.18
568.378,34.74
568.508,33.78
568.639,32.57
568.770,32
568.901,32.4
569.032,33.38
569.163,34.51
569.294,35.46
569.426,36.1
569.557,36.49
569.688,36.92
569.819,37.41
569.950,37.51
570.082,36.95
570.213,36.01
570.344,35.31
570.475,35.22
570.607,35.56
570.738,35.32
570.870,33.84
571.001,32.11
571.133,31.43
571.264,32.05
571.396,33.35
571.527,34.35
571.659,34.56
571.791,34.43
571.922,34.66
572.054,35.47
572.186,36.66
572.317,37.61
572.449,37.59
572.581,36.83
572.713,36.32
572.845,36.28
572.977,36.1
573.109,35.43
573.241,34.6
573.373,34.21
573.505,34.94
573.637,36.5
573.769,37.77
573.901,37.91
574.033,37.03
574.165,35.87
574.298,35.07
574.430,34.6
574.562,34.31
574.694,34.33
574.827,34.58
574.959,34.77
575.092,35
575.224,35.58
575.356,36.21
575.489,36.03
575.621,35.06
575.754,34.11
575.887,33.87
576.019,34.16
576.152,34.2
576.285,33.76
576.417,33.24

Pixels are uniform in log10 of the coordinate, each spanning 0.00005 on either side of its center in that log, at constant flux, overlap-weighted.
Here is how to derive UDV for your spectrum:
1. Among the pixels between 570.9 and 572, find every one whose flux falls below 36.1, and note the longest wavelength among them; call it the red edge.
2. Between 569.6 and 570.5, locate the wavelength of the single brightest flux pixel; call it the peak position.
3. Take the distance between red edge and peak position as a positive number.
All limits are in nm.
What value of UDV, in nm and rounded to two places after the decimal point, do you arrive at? 1.97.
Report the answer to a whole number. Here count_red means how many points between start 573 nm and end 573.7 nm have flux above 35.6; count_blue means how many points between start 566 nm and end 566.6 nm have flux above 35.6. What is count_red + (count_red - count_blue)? 2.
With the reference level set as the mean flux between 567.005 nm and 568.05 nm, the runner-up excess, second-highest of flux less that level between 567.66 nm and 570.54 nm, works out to 1.90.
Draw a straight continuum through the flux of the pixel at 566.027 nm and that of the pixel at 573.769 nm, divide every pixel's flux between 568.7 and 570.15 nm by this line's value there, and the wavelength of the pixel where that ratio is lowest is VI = 568.770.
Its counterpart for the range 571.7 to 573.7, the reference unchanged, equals 573.373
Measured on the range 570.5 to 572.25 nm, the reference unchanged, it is 571.133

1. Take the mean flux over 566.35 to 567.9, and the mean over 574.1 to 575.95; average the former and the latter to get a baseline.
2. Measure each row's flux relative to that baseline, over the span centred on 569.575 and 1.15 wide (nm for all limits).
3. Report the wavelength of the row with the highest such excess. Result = 569.950 nm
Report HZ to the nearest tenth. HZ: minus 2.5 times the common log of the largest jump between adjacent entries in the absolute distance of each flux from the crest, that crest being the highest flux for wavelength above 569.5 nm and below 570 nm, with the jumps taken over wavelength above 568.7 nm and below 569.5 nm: -0.1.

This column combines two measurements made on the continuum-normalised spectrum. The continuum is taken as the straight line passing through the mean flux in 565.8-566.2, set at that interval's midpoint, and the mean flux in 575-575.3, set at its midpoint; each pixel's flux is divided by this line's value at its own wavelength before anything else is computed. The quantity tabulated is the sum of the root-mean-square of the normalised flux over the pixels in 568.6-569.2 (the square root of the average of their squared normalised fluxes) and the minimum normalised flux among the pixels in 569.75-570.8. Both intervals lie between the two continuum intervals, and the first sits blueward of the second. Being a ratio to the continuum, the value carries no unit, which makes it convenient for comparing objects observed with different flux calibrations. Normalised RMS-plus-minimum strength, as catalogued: 2.07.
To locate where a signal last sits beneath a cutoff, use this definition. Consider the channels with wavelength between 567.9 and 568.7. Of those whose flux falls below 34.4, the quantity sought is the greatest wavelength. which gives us 568.639 nm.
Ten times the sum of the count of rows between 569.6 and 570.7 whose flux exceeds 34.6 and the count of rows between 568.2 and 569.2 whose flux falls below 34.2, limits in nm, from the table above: 130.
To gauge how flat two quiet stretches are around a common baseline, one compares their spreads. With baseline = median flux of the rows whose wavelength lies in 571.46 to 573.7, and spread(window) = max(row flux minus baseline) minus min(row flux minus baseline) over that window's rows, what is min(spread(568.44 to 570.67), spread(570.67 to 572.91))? 5.5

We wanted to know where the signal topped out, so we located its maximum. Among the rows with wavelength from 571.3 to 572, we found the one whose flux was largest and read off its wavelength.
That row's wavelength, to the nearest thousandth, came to 571.922 nm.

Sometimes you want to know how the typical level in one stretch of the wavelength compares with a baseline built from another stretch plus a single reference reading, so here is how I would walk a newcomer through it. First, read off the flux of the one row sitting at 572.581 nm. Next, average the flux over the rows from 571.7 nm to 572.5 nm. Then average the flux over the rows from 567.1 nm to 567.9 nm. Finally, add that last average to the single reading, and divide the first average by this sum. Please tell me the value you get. 0.496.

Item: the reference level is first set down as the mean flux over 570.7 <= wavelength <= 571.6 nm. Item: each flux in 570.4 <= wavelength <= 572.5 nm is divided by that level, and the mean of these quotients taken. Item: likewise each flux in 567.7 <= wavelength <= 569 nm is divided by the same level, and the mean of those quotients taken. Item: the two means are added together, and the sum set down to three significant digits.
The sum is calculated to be 2.08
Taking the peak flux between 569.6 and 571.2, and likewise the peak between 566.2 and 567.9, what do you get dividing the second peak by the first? 0.99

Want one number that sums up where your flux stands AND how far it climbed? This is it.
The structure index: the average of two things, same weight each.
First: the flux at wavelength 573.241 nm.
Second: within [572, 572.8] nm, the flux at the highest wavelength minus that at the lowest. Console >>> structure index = 17.7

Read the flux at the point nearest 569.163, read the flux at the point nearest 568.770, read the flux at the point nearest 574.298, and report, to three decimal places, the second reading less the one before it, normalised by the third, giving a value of -0.072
